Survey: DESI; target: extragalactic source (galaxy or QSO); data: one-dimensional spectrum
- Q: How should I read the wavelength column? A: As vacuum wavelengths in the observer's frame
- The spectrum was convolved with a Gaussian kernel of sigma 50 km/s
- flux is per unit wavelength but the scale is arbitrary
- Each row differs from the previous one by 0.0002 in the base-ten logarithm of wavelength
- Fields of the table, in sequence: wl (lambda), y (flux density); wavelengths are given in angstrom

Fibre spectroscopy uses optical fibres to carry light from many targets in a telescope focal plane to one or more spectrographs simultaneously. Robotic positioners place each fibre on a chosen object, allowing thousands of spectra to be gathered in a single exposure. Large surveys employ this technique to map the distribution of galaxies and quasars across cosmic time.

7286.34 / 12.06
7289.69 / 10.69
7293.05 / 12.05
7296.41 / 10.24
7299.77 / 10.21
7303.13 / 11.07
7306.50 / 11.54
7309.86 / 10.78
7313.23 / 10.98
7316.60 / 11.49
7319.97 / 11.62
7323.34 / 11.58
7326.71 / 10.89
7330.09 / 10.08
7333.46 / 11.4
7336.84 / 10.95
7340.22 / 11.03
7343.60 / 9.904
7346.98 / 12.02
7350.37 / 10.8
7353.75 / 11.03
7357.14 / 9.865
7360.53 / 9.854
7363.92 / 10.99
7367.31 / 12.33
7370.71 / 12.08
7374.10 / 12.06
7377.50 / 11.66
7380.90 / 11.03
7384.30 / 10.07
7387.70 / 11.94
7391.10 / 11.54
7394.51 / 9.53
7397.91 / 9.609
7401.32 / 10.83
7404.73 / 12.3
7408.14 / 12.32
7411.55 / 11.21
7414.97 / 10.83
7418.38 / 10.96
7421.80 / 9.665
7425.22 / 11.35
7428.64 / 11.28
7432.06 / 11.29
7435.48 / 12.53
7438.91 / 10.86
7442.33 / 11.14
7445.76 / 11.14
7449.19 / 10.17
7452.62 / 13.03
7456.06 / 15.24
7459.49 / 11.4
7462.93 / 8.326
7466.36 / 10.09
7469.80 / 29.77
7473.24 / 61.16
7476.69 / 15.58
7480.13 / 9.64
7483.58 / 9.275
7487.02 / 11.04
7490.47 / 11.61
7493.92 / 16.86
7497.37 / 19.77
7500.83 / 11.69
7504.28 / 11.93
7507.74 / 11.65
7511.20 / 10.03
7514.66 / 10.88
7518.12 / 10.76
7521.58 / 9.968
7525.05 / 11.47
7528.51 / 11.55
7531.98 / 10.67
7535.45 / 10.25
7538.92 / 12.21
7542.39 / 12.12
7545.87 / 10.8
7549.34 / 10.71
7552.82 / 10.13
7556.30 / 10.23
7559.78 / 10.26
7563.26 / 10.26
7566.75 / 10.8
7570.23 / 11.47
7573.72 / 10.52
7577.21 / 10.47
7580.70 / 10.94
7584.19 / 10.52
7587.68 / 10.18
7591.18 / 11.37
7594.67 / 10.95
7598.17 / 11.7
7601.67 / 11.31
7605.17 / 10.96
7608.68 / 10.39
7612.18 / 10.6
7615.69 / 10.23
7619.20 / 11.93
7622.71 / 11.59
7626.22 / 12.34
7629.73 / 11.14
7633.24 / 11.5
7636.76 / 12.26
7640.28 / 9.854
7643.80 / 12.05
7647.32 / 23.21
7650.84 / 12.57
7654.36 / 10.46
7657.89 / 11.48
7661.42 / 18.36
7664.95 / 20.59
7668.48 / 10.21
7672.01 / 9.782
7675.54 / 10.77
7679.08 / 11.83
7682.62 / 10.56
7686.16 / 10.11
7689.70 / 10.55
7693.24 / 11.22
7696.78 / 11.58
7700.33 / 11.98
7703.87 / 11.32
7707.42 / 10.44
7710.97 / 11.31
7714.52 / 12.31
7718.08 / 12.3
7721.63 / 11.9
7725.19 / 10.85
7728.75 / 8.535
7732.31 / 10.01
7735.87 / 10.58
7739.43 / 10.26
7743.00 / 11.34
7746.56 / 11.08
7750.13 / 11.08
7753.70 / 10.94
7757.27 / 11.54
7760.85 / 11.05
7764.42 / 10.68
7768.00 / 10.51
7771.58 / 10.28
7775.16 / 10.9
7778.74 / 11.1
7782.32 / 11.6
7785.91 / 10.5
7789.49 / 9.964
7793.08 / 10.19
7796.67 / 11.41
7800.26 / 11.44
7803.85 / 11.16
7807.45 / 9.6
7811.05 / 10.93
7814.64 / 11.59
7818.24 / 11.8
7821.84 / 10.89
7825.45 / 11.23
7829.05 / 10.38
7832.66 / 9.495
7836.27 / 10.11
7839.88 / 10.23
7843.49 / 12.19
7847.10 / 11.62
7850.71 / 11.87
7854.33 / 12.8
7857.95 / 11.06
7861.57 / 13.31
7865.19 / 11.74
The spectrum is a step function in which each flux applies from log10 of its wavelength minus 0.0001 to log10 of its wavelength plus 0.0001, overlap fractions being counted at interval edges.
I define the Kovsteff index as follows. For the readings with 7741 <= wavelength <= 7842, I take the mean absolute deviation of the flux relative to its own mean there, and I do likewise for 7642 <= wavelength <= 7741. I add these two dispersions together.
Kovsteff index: 2.4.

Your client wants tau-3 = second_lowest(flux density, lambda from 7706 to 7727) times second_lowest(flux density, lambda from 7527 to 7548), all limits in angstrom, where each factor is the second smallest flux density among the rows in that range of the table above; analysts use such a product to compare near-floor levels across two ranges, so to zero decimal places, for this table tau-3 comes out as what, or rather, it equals 116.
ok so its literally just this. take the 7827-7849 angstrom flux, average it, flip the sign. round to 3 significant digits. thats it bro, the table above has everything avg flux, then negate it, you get -10.7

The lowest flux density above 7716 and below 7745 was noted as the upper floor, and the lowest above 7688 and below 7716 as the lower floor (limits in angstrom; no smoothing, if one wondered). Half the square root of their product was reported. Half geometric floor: 4.7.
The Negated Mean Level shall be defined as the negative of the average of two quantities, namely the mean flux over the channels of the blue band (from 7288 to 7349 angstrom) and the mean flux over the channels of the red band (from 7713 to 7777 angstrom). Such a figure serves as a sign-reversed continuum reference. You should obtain -10.96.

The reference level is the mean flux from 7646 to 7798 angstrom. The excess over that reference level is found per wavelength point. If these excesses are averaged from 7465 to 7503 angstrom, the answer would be 7.2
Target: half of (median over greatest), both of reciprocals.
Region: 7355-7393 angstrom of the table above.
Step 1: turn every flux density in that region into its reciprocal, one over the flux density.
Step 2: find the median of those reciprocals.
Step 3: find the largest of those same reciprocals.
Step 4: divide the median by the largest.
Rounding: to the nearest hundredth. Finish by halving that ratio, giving 0.43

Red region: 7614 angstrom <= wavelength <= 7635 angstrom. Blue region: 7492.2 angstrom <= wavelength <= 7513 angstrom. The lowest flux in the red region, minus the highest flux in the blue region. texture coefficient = -9.5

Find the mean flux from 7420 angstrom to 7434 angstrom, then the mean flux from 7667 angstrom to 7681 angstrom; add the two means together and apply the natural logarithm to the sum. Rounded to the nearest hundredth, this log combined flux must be 3.07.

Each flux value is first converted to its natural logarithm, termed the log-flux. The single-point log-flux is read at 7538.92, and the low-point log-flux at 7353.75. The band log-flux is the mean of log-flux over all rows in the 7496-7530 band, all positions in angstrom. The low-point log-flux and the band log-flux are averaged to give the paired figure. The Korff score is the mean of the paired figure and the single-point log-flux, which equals 2.47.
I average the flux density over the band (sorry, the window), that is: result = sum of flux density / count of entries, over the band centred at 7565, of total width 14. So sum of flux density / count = 10.7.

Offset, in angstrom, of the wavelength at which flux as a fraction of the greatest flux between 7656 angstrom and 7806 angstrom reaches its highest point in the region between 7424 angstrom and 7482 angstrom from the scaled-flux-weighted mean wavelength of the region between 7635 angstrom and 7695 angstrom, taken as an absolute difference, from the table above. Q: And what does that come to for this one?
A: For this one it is 190.2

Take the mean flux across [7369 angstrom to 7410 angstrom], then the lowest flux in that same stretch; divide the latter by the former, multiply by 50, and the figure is 42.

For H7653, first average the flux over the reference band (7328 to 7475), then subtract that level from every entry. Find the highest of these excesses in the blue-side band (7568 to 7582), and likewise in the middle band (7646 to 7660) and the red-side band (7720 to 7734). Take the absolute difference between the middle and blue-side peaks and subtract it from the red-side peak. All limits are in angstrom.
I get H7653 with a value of -12.6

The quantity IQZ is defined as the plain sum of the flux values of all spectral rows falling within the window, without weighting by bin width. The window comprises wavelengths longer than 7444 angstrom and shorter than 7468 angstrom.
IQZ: 79.4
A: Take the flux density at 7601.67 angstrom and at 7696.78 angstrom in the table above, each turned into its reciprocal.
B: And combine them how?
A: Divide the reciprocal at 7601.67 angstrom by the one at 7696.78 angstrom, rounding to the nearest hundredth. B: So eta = 1.02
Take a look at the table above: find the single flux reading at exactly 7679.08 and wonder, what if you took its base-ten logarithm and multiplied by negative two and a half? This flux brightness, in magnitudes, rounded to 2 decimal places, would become -2.68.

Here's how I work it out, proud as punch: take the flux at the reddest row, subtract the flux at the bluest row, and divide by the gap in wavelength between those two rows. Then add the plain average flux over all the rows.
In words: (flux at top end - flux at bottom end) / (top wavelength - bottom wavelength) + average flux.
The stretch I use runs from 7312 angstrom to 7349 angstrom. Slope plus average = 11.1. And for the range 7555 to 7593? 10.7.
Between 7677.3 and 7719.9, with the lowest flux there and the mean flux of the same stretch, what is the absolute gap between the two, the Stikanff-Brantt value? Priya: 1.2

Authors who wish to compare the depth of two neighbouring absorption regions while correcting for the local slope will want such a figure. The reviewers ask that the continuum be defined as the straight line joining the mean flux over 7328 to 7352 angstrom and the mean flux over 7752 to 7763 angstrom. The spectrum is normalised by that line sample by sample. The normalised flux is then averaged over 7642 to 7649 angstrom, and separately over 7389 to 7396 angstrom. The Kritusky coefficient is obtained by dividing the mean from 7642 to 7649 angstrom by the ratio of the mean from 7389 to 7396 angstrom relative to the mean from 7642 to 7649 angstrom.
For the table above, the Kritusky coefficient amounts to 2.6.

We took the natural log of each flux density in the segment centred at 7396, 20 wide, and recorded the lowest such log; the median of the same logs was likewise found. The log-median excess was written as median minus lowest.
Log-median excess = 0.16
